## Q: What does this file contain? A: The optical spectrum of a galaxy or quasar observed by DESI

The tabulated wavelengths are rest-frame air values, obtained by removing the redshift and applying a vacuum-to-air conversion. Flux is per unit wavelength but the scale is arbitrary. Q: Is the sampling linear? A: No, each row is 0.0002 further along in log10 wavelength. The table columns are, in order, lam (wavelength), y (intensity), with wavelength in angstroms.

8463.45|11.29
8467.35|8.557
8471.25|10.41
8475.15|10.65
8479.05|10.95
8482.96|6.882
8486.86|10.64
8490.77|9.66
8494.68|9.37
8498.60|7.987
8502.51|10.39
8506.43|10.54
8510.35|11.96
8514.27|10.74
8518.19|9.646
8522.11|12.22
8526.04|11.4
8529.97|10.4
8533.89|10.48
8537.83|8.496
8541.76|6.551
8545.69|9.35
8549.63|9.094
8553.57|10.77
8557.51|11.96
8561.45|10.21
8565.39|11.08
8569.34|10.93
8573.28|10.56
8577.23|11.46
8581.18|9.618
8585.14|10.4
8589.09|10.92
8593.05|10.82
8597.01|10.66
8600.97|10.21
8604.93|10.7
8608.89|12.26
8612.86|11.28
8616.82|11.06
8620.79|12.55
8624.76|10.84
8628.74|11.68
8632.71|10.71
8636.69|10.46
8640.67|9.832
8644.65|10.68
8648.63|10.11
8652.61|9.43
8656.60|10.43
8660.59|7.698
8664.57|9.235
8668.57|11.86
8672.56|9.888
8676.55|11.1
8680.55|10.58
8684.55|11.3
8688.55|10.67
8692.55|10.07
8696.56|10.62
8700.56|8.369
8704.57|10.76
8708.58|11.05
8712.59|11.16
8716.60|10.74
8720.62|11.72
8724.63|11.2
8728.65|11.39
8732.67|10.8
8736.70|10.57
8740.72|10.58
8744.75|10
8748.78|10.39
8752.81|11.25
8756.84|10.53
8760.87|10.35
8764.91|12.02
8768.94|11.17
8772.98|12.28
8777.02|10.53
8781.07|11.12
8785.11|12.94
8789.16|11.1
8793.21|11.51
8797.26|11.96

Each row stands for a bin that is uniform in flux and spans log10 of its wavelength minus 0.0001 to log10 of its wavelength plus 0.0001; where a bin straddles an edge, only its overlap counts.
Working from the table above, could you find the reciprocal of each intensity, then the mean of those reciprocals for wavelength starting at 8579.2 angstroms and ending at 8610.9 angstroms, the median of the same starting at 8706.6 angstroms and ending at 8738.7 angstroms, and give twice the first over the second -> 2.08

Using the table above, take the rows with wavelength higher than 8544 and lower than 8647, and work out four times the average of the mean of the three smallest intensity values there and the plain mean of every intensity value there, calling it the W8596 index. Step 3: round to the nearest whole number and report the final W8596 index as 40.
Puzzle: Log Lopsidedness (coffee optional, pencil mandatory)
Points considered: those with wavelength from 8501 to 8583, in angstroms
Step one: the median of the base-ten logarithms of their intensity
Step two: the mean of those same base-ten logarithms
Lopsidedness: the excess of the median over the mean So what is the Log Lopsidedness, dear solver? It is 0.011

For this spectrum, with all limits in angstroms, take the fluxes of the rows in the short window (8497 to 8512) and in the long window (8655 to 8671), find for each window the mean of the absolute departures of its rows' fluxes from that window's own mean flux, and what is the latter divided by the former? 1.2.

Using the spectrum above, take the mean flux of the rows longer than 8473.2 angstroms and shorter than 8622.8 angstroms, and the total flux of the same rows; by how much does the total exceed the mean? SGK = 384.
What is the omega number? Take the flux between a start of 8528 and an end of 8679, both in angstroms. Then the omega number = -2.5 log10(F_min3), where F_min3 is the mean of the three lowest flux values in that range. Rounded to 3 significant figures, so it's -2.20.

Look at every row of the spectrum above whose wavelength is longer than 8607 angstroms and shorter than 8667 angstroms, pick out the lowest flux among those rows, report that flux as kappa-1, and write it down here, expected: 7.698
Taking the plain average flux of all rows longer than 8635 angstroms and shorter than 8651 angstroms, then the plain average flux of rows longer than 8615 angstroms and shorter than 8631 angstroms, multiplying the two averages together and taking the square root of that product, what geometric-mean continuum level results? 10.9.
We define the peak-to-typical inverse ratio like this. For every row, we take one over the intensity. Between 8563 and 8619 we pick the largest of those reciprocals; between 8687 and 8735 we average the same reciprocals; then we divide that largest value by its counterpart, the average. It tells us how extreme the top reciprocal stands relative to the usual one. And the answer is 1.11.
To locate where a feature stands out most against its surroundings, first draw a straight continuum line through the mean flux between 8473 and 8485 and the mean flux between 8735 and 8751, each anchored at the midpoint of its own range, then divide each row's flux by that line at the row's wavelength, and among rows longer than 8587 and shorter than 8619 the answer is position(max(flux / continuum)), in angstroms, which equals 8608.89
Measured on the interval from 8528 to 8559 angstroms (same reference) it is 8557.51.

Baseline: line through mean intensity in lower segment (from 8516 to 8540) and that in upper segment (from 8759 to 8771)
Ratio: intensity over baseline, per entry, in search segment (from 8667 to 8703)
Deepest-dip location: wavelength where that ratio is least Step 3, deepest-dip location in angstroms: 8700.56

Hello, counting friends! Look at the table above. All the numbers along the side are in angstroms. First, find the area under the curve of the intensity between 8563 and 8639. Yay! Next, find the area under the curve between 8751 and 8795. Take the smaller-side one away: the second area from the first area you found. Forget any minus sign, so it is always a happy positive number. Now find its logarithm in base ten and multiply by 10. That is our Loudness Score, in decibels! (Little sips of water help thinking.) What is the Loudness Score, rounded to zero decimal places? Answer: 25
